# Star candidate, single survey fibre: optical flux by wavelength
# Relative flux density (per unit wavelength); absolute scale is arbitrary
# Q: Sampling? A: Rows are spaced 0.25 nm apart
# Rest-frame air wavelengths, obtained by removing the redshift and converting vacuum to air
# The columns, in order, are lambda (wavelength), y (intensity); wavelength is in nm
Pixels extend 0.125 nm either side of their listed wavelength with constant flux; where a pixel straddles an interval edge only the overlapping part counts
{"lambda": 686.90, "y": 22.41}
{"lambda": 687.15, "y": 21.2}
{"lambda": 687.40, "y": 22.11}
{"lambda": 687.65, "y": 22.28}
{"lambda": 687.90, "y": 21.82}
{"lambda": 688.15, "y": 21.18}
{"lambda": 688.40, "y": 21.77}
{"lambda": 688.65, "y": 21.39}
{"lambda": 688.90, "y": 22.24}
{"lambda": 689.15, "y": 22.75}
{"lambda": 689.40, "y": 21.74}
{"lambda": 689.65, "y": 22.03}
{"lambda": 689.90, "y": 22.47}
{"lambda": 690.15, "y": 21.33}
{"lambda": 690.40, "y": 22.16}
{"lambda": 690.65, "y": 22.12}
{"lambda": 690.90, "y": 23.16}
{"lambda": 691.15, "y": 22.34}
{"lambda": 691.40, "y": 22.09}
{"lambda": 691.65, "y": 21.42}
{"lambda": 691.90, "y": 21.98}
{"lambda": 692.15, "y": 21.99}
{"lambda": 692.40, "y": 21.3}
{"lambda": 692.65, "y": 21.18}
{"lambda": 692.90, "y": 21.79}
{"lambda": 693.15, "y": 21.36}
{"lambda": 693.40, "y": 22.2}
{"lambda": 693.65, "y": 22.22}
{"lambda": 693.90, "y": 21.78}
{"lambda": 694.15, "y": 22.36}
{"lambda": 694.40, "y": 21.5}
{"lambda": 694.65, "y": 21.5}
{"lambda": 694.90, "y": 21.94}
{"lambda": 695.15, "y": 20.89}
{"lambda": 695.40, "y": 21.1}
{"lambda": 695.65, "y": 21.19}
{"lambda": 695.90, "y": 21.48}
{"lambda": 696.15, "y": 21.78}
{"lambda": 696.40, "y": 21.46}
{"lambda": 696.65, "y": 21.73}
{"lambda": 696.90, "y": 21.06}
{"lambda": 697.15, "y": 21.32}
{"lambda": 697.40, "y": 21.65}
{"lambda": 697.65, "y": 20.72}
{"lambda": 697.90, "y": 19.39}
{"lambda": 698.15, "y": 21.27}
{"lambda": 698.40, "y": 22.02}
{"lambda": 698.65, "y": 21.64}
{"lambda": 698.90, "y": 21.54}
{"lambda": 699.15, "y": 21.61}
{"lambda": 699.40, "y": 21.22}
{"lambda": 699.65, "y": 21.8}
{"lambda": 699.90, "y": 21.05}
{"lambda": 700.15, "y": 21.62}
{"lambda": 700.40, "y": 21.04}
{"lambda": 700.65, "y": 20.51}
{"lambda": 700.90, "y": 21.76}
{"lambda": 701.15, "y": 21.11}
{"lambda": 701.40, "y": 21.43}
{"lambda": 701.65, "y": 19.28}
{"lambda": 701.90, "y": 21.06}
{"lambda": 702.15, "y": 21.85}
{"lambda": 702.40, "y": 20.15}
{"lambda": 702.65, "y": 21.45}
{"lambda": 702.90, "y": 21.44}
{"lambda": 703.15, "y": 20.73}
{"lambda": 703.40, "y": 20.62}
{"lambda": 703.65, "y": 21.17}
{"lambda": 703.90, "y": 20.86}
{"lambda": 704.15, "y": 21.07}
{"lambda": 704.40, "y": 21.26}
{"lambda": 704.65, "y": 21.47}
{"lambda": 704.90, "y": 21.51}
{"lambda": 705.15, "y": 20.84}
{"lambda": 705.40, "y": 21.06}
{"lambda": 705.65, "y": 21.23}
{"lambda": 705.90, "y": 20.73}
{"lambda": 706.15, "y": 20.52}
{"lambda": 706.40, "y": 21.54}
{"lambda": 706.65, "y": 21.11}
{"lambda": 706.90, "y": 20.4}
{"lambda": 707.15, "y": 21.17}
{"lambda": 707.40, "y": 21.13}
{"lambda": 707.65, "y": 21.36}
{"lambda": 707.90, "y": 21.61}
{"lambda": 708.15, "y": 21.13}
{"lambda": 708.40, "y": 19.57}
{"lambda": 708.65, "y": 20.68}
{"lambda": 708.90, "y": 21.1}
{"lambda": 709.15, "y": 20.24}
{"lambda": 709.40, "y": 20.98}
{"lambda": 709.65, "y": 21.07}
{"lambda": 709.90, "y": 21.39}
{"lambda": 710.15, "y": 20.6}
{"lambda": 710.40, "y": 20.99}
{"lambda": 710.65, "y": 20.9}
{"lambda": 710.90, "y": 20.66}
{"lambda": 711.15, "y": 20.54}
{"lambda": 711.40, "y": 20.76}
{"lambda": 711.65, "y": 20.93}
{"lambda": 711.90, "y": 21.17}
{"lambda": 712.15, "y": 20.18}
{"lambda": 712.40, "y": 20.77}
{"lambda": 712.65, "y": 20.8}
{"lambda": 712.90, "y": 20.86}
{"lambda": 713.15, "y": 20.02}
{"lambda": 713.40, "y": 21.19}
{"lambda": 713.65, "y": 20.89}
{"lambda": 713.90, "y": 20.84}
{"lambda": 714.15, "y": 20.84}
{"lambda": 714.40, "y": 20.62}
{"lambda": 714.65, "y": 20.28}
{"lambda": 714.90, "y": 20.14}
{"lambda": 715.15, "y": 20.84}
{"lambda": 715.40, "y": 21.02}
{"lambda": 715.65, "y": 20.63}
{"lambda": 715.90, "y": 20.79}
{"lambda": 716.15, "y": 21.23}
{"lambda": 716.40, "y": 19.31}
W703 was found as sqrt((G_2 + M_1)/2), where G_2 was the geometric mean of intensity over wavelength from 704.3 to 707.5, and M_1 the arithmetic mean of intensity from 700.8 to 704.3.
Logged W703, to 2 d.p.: 4.59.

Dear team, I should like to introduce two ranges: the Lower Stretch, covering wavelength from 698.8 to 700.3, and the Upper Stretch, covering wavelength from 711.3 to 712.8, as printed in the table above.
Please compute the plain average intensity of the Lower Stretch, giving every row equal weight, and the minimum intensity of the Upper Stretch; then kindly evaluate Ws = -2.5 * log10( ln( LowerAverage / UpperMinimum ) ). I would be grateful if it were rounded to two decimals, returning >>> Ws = 3.02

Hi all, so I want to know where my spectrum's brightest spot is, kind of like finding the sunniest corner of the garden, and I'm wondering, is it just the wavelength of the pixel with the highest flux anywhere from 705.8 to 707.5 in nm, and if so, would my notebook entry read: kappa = 706.40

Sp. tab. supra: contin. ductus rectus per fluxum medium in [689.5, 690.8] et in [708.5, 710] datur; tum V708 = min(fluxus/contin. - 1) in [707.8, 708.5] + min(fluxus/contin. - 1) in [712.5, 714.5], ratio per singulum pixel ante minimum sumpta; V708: -0.10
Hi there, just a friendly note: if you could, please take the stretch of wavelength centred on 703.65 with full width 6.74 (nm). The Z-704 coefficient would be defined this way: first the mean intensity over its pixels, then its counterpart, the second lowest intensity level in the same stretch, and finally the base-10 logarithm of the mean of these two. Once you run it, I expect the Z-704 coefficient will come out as 1.31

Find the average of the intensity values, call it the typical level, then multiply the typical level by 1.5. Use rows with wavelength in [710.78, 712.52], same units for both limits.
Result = 31.1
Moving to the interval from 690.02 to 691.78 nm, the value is 33.1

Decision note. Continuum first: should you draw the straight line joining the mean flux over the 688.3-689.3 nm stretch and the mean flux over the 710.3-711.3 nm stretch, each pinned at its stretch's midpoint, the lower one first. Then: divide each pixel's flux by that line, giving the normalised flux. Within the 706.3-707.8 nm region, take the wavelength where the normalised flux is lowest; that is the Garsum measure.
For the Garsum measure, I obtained 706.90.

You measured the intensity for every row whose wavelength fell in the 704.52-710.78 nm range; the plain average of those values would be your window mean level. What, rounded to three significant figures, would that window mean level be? 21.0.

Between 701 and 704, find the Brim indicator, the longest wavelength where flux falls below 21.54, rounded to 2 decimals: 703.90 nm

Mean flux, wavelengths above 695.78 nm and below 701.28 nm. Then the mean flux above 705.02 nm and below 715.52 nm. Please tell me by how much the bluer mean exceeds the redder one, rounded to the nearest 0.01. 0.48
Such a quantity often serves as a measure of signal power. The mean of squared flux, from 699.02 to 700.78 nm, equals 452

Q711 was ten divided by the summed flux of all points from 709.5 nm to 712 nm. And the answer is 0.048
